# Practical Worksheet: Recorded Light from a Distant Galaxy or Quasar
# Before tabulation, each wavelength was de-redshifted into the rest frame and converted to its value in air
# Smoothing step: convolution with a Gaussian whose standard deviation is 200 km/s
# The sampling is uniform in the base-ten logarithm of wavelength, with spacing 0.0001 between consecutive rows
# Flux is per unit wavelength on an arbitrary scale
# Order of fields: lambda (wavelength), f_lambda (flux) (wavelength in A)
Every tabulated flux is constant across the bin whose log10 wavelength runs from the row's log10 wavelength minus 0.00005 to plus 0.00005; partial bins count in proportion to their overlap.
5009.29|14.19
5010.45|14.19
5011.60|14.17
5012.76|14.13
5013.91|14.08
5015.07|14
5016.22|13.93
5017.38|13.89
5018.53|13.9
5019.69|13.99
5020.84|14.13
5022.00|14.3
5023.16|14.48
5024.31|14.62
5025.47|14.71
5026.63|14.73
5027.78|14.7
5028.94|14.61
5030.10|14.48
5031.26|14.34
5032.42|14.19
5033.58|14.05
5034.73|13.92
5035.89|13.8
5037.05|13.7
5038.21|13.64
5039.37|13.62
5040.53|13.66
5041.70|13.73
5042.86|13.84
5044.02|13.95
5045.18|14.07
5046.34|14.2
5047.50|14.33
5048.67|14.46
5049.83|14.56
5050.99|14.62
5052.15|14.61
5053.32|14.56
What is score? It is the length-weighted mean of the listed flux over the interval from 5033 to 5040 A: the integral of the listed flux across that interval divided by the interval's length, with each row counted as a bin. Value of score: 13.8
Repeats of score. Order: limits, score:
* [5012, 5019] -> 14.0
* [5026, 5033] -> 14.5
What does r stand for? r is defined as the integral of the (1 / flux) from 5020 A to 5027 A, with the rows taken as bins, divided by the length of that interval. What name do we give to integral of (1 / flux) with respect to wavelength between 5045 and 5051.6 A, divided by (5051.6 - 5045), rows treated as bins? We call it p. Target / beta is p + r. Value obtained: 0.139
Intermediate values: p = 0.070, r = 0.0691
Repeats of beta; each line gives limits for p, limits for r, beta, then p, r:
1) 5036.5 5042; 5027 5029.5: 0.141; 0.073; 0.0684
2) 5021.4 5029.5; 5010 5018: 0.140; 0.069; 0.0712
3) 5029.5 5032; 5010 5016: 0.140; 0.069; 0.0709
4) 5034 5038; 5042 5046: 0.144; 0.073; 0.0718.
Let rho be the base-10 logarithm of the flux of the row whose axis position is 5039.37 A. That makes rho 1.13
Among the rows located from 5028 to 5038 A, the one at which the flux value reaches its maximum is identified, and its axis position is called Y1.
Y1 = 5028.94 A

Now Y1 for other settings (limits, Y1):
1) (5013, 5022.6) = 5022.00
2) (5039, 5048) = 5047.50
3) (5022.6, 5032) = 5026.63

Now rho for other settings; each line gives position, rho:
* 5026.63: 1.17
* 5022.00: 1.16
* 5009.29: 1.15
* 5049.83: 1.16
